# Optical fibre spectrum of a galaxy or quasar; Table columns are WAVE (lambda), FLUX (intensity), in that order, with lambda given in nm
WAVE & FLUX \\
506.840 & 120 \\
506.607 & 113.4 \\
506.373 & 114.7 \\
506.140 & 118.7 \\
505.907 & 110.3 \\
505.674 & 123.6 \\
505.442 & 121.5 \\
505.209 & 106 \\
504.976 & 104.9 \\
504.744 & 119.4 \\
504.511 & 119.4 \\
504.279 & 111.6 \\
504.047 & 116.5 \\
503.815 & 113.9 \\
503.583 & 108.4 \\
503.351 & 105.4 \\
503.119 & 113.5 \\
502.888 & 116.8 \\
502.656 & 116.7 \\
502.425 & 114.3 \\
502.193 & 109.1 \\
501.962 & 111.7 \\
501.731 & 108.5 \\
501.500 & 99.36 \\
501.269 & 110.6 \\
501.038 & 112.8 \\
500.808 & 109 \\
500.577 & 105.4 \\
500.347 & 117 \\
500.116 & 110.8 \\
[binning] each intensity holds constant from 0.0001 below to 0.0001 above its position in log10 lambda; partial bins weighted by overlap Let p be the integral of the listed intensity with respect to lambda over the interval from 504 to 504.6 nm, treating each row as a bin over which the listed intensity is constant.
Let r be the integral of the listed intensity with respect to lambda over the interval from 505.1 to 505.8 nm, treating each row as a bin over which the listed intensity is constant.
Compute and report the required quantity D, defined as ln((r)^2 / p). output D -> 4.57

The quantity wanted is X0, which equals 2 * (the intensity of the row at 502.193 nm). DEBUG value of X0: 218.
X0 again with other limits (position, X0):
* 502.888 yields 234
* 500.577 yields 211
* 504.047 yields 233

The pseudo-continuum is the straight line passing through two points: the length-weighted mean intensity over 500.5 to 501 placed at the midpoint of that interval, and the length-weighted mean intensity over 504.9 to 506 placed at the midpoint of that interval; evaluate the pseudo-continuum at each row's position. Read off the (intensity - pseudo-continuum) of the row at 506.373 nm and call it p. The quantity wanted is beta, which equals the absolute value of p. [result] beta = 0.0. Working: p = 0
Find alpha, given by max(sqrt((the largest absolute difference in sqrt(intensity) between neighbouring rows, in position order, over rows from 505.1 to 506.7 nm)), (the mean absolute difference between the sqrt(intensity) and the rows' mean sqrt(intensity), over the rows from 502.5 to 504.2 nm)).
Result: 0.85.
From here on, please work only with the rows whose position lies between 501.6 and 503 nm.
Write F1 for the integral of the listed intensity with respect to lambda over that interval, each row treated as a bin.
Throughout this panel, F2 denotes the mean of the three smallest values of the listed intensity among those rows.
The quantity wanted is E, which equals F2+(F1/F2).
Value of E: 111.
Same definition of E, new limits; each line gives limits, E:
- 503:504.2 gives 110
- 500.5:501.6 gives 106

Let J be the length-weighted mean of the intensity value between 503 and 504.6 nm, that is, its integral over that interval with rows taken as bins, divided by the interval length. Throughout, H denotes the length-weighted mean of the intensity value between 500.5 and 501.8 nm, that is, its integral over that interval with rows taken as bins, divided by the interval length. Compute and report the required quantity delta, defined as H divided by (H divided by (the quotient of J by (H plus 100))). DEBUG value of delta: 0.542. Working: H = 108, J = 113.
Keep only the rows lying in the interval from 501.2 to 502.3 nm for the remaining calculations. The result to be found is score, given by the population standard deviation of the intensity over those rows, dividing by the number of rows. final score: 4.4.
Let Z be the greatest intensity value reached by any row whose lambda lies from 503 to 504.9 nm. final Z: 119.4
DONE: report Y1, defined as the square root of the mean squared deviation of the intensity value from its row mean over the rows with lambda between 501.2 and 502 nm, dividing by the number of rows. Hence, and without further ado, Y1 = 4.9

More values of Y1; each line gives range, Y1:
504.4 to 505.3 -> 7.0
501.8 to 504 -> 3.7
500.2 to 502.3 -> 4.6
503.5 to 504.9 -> 4.0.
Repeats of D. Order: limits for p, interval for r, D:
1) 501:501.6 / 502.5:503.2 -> 4.63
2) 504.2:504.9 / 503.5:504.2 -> 4.34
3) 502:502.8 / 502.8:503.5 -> 4.21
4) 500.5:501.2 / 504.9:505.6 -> 4.38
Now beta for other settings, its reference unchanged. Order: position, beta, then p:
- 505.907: 3.9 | -4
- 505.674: 9.7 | 10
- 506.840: 4.8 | 5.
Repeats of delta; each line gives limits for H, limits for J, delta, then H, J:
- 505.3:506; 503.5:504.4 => 0.517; 118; 113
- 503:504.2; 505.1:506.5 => 0.547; 112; 116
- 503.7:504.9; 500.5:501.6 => 0.499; 116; 108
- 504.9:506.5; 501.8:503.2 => 0.529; 114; 114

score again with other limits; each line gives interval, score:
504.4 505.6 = 7.2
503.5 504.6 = 3.8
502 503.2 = 2.8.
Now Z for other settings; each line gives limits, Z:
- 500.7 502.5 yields 114.3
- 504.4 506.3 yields 123.6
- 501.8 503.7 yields 116.8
